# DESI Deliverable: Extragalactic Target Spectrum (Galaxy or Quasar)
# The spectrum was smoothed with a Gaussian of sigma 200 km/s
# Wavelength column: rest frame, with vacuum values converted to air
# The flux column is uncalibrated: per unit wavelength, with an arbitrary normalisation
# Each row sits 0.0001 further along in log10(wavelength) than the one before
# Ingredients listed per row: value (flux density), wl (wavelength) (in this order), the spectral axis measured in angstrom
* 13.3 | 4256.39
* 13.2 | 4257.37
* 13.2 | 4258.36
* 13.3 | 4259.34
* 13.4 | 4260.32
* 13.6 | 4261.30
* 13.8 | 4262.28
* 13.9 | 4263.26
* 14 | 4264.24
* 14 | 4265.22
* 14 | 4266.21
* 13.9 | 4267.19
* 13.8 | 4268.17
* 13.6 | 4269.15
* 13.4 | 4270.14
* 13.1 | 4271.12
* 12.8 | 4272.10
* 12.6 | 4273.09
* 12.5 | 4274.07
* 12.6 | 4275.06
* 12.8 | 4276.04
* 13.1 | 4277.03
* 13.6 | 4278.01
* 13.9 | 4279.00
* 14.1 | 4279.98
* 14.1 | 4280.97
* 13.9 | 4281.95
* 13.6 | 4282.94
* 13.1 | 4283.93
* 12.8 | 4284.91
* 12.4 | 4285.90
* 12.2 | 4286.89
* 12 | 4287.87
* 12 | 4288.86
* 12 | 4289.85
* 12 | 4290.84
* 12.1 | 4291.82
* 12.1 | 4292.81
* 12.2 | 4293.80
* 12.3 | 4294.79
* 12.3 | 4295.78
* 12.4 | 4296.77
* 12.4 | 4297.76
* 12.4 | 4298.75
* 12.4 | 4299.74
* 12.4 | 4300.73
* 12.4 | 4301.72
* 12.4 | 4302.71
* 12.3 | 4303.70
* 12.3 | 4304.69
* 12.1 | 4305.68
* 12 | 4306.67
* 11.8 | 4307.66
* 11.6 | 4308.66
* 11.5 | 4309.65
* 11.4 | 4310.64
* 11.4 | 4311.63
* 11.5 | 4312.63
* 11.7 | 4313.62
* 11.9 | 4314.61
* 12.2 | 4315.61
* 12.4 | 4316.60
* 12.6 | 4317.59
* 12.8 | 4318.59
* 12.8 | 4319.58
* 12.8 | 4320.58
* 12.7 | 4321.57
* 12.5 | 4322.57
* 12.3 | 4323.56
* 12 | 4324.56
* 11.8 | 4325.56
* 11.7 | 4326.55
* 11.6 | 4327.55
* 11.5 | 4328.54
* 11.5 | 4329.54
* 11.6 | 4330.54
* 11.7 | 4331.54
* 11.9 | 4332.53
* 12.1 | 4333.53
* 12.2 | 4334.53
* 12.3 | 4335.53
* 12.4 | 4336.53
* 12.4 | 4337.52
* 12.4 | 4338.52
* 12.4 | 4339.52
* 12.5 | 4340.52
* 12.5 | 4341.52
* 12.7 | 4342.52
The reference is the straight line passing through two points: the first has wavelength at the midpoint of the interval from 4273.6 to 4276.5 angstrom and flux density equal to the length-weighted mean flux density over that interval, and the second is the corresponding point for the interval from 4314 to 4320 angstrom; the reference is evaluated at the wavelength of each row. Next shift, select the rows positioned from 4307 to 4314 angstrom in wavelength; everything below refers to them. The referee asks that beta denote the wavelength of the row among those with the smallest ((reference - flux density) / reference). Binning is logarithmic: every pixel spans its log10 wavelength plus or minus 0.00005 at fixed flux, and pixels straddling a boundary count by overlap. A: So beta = 4307.66 angstrom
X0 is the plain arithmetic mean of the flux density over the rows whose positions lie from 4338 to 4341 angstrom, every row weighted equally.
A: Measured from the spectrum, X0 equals 12.4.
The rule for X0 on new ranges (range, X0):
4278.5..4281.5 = 14.0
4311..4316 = 11.7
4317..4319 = 12.7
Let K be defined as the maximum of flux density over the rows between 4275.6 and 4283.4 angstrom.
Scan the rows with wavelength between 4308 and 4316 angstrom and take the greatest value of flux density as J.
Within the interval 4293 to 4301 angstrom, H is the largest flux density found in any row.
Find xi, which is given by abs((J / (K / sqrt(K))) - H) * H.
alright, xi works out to 113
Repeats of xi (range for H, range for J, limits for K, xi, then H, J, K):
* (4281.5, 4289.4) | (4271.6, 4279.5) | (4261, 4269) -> 142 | 13.9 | 13.9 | 14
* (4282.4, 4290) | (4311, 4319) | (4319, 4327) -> 136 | 13.6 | 12.8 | 12.8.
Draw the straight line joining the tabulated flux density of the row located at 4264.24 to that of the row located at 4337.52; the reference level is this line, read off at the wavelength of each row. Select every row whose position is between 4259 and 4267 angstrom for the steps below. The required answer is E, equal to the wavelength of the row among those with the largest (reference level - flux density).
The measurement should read 4259.34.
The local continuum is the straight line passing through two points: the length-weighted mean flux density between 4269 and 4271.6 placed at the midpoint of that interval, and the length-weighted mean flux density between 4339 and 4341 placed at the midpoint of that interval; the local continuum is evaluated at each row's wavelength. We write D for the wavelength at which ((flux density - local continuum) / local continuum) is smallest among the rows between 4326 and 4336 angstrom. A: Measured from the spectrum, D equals 4328.54 angstrom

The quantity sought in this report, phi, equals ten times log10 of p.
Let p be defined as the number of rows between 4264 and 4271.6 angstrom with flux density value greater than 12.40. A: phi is 9.03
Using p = 8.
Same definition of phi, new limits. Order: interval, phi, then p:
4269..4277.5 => 9.54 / 9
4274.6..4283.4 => 9.54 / 9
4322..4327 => 0.00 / 1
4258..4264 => 7.78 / 6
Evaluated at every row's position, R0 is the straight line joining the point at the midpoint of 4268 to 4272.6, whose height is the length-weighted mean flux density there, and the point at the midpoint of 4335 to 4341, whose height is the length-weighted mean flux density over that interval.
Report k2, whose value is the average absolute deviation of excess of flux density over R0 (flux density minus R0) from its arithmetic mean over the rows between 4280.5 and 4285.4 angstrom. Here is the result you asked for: 0.42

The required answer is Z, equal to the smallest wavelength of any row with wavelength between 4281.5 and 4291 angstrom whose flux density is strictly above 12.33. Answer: 4281.95 angstrom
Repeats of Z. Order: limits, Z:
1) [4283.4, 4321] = 4283.93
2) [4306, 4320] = 4316.60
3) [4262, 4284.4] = 4262.28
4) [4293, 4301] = 4296.77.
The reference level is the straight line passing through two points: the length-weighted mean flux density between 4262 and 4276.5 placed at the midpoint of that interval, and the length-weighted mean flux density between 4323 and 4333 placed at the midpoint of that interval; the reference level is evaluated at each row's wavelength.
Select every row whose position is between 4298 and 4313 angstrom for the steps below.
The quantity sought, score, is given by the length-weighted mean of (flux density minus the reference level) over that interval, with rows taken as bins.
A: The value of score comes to -0.38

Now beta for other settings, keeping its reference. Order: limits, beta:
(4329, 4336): 4335.53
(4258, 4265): 4264.24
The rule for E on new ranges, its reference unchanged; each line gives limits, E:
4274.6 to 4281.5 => 4275.06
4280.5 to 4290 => 4287.87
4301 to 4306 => 4305.68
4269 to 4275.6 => 4274.07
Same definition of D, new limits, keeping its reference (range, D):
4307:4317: 4310.64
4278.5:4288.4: 4287.87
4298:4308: 4307.66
